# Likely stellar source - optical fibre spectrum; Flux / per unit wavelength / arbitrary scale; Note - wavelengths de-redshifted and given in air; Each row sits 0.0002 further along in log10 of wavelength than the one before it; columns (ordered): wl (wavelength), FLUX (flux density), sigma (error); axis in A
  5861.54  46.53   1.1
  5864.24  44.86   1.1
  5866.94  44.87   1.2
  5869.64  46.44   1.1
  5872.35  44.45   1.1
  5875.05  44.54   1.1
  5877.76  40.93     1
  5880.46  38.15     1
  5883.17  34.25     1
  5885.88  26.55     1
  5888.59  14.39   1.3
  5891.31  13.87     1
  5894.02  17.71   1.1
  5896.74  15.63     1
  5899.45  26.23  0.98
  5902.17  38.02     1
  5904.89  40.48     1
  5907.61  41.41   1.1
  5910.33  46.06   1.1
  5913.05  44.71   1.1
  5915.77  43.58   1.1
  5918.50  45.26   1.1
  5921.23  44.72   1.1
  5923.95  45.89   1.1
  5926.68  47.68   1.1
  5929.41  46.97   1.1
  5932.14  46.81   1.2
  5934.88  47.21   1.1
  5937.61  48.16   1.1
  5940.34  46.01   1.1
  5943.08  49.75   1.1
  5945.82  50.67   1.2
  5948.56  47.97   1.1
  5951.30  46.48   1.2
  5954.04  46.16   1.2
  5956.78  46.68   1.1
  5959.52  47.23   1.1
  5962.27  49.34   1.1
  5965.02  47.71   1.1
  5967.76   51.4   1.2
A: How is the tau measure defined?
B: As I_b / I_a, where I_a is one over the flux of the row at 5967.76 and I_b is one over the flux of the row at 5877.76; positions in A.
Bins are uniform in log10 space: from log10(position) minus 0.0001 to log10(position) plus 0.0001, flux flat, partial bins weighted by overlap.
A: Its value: 1.3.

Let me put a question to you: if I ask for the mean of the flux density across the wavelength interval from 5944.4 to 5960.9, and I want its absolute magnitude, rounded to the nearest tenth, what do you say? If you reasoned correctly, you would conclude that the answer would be 47.5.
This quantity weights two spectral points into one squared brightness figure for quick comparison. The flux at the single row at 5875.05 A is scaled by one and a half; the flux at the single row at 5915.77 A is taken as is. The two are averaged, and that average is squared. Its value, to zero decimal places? 3046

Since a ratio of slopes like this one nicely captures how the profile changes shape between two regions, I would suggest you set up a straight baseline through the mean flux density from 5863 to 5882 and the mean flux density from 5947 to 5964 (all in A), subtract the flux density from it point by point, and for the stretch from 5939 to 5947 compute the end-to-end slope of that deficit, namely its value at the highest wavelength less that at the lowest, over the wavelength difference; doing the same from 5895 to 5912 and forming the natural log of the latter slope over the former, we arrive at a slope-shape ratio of 1.0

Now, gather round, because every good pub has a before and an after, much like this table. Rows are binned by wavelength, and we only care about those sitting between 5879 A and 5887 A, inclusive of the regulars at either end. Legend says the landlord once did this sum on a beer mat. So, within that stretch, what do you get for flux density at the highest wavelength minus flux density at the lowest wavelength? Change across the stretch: -12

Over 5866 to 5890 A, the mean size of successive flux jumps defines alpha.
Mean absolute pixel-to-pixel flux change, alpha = 4.2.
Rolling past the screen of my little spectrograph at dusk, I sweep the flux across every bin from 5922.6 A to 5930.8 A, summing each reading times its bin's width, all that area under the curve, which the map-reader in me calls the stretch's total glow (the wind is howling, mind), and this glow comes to 384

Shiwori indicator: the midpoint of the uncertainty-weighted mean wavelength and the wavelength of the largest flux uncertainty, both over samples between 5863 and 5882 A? 5869.5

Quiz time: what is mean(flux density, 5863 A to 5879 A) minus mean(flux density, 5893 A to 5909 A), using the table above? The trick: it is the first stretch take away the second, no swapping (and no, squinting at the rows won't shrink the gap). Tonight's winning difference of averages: 14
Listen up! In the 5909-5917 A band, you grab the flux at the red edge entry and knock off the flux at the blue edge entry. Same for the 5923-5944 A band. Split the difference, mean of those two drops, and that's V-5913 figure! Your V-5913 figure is 1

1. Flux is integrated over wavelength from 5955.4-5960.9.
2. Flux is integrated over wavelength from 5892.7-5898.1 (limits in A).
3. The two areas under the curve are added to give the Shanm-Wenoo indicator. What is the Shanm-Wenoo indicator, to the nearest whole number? 348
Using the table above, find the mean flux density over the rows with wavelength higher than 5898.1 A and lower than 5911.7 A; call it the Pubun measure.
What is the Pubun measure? 38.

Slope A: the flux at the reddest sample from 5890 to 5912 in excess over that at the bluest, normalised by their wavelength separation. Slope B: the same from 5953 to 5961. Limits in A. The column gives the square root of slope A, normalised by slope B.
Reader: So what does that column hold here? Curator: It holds 6.7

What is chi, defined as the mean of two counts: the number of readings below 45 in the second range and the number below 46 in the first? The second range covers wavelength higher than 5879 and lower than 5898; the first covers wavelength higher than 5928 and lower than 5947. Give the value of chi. 3.5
